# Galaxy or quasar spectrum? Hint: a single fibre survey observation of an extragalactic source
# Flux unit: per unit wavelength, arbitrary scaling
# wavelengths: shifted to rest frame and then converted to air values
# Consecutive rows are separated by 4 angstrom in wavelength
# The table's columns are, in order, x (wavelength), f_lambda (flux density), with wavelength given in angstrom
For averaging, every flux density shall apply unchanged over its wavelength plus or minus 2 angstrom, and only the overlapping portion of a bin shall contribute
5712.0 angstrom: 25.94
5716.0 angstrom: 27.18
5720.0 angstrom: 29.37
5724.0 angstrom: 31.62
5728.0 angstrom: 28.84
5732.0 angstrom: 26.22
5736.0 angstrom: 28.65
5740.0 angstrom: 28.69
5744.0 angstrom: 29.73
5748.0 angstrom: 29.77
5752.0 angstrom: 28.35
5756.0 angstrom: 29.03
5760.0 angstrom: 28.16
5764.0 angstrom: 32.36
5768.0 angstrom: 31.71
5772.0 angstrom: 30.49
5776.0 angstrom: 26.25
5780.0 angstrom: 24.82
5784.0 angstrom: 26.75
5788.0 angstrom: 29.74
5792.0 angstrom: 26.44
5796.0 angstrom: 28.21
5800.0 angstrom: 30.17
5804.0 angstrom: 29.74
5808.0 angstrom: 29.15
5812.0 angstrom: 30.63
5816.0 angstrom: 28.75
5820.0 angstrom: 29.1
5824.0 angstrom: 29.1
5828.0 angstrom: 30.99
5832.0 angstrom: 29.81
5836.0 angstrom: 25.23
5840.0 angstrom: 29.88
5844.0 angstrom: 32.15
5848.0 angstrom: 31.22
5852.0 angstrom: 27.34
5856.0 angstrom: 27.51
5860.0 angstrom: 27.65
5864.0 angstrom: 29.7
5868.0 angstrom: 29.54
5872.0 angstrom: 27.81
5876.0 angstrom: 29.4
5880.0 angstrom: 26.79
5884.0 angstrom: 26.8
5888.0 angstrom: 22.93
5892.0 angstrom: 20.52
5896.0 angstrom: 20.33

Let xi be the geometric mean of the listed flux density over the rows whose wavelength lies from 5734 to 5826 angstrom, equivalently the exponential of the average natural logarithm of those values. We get 28.90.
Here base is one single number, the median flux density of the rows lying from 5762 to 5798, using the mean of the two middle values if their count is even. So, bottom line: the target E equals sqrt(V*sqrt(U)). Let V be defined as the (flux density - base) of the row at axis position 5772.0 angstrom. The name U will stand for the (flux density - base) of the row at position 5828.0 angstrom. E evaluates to 1.9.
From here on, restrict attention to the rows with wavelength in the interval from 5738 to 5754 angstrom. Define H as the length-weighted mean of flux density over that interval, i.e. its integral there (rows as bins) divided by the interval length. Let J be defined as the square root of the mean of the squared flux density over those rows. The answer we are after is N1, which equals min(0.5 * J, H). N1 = 14.6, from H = 29.1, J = 29.1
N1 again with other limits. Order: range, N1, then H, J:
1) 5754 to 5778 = 14.9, 29.7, 29.7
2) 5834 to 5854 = 14.6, 29.2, 29.3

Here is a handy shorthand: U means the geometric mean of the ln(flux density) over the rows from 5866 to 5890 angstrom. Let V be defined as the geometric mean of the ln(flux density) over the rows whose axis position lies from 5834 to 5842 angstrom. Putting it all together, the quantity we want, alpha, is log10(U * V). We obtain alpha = 1.04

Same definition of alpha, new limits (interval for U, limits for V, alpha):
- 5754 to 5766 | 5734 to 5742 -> 1.06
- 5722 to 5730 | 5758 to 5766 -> 1.06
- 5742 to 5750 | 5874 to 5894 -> 1.04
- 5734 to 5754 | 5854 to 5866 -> 1.05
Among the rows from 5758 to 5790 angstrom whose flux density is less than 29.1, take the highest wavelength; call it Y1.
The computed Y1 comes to 5784.0 angstrom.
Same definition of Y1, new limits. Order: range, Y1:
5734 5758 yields 5756.0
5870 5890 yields 5888.0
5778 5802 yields 5796.0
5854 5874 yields 5872.0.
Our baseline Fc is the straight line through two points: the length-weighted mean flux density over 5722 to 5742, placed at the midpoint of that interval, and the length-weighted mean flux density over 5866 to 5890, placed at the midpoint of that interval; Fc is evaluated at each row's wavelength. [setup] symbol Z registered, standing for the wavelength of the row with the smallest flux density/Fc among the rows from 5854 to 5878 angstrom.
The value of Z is 5856.0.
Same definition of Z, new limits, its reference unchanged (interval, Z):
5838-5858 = 5852.0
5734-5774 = 5760.0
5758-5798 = 5780.0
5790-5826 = 5792.0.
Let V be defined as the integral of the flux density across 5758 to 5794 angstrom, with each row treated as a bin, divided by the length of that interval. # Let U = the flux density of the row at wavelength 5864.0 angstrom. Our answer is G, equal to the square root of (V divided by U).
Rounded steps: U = 29.7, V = 28.52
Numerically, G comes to 0.98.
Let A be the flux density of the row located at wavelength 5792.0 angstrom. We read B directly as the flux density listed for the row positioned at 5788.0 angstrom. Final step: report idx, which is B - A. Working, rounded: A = 26.44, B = 29.74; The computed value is 3.3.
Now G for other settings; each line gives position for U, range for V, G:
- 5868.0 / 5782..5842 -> 0.99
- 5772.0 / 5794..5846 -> 0.98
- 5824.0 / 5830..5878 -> 1.00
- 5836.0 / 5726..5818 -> 1.07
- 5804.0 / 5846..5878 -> 0.98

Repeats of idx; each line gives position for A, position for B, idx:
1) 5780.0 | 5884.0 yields 2.0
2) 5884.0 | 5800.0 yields 3.4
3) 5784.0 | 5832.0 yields 3.1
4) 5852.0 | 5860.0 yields 0.3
